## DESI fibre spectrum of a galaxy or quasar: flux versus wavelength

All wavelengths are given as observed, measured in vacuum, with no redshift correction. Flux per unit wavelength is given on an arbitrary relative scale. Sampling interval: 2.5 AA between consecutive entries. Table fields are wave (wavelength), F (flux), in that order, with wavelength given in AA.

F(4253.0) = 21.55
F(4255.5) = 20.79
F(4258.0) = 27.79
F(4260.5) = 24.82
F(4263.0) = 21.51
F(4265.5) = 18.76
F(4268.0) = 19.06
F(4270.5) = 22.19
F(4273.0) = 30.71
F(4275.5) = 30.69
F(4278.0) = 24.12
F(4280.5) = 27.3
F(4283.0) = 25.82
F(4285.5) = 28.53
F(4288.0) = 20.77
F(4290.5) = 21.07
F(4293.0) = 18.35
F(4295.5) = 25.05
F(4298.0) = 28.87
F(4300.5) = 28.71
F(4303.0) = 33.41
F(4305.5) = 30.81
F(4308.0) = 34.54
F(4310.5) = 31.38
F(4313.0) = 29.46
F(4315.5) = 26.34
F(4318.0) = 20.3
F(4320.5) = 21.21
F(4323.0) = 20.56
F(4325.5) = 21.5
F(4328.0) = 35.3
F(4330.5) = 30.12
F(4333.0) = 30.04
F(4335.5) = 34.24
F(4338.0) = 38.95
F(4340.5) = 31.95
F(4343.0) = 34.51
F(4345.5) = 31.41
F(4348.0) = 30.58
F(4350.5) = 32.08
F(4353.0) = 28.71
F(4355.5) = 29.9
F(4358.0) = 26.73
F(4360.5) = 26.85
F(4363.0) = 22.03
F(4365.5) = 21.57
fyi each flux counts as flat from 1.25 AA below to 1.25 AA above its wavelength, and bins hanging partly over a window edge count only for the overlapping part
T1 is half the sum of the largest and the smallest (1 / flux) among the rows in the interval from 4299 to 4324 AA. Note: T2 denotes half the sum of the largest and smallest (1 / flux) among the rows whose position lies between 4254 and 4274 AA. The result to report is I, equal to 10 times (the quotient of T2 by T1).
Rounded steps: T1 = 0.039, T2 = 0.043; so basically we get 11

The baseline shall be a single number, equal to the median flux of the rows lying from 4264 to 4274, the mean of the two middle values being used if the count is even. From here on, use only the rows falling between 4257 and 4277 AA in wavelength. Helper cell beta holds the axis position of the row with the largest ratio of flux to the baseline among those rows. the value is 4273.0 AA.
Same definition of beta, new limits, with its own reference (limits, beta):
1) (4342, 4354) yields 4343.0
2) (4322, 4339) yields 4338.0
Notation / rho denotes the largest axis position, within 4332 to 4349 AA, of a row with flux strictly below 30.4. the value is 4333.0 AA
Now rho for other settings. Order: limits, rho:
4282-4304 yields 4300.5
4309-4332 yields 4330.5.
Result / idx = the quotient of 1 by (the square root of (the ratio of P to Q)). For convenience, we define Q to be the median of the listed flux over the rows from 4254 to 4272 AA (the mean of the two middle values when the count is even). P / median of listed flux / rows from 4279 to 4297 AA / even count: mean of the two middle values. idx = 0.93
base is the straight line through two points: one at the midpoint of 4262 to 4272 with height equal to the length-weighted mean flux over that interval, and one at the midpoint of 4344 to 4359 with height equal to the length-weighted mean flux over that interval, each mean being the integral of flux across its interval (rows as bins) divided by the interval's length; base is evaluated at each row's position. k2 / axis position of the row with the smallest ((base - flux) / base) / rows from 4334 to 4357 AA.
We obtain 4338.0 AA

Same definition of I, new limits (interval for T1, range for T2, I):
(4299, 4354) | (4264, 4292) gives 11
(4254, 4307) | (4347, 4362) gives 8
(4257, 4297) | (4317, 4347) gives 9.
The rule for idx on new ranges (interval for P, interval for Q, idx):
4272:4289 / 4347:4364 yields 1.03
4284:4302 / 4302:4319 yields 1.11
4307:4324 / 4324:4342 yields 1.10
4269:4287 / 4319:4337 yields 1.05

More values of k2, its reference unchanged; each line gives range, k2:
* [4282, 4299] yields 4285.5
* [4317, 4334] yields 4328.0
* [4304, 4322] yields 4308.0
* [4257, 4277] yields 4273.0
